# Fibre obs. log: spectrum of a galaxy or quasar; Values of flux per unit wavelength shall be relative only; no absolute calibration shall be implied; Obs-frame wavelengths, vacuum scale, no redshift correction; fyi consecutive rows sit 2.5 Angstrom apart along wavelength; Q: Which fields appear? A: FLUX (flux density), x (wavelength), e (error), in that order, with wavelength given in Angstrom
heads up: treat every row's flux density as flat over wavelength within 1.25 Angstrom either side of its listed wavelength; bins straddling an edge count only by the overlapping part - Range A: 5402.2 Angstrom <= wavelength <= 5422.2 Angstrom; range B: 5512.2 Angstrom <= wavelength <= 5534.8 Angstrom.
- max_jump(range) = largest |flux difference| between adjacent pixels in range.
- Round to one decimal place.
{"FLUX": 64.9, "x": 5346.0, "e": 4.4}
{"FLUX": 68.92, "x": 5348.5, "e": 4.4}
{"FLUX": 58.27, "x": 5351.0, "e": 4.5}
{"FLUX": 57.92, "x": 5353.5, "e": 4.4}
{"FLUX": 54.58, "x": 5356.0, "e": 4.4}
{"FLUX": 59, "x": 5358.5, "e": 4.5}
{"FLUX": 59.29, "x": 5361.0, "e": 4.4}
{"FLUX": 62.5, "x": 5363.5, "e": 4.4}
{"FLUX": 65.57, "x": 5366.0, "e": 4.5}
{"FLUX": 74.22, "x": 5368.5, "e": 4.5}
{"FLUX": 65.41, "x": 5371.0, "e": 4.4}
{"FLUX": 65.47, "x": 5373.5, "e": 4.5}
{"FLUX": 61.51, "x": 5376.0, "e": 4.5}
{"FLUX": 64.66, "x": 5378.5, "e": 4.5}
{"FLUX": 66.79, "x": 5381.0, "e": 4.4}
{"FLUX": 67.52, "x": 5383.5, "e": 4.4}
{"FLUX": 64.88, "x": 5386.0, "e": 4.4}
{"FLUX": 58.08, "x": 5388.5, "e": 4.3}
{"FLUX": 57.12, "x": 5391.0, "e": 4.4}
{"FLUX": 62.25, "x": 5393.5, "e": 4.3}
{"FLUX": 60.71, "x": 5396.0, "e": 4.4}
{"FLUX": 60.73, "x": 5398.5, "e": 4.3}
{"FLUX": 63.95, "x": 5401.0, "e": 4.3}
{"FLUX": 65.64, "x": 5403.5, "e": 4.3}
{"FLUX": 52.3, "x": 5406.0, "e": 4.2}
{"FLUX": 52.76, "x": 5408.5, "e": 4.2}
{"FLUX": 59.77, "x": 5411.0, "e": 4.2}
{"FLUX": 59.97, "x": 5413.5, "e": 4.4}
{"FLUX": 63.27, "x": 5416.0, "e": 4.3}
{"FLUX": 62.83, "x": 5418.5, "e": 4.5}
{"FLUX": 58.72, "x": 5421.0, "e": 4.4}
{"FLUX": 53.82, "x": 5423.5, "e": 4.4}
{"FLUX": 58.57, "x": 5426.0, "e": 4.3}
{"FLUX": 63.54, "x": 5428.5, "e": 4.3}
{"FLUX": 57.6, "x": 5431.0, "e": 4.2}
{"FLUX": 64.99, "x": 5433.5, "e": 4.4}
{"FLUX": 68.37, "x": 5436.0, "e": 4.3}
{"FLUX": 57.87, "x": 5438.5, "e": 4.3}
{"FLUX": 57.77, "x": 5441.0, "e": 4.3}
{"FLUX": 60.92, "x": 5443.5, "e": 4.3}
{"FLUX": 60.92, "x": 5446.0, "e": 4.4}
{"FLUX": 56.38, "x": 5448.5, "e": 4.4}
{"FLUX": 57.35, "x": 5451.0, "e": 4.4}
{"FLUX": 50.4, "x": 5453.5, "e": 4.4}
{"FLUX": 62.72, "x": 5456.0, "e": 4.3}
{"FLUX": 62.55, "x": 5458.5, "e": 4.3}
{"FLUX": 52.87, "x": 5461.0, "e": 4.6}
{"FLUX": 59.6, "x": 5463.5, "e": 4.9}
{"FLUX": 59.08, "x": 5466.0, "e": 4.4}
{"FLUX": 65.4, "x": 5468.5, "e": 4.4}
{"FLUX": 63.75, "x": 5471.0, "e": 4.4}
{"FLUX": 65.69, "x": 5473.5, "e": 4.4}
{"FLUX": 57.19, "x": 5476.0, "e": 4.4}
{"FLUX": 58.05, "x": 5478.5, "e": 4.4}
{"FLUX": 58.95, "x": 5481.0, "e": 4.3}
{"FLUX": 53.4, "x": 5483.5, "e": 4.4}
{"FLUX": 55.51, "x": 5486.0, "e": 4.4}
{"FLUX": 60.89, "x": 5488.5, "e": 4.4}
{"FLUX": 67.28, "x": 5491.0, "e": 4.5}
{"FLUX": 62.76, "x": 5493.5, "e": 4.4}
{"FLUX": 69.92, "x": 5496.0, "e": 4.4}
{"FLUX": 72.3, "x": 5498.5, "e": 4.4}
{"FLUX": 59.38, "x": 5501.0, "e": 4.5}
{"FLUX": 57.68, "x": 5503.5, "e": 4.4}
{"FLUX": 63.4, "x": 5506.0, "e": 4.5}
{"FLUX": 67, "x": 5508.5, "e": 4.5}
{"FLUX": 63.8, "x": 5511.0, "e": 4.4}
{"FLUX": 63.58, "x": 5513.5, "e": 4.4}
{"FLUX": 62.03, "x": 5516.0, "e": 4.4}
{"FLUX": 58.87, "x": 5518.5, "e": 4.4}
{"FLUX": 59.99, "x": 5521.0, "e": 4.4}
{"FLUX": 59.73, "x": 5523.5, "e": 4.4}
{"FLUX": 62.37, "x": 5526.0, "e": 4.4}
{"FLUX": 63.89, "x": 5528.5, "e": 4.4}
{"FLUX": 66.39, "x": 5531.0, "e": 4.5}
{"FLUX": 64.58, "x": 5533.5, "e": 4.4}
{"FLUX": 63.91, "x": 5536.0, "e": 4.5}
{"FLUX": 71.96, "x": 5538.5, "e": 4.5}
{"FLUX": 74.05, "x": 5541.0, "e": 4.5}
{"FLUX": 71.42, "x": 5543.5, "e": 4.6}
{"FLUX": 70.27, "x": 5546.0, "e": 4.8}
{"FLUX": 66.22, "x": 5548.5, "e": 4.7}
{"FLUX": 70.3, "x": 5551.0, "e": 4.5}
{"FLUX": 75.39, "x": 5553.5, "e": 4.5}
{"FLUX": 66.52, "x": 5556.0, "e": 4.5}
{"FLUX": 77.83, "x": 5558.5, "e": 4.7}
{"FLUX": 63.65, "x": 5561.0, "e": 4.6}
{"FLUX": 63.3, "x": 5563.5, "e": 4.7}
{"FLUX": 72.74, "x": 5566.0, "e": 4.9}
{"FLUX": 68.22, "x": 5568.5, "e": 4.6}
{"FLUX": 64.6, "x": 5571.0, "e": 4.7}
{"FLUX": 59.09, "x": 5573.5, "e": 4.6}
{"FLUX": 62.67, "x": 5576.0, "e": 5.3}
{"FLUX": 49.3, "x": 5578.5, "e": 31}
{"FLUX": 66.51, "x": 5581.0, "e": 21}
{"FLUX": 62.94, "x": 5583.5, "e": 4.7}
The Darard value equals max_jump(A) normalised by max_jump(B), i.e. 4.2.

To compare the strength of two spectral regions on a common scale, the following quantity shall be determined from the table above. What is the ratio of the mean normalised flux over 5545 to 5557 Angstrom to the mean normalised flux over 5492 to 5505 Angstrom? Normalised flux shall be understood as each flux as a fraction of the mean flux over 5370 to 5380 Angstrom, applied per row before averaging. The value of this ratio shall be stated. 1.083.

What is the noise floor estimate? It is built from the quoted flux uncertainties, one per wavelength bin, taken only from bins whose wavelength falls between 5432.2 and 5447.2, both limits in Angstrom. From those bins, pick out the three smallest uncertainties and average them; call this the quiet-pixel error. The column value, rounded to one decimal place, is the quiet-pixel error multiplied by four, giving 17.2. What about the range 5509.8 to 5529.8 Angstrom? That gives 17.6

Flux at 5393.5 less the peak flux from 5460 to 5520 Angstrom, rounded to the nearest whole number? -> -10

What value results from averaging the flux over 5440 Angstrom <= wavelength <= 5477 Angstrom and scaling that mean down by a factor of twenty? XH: 2.98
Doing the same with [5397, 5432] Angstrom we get 2.98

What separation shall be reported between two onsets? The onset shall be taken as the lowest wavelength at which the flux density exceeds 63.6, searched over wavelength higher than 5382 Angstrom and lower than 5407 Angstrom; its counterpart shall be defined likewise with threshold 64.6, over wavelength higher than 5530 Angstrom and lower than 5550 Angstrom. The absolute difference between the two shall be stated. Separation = 147.5 Angstrom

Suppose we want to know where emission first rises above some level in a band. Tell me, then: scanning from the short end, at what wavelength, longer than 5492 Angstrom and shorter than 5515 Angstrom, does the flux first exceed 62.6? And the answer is 5493.5 Angstrom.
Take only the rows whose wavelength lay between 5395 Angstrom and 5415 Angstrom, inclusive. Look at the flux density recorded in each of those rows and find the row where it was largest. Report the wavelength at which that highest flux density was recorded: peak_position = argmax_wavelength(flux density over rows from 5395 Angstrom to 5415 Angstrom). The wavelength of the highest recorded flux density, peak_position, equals 5403.5 Angstrom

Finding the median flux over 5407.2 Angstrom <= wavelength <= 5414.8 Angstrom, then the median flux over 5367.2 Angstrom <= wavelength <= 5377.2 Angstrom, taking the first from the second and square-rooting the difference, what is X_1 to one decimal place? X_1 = 2.4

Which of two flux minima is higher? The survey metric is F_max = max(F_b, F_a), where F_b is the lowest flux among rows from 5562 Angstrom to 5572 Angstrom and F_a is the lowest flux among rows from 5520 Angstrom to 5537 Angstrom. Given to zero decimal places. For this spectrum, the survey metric 63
